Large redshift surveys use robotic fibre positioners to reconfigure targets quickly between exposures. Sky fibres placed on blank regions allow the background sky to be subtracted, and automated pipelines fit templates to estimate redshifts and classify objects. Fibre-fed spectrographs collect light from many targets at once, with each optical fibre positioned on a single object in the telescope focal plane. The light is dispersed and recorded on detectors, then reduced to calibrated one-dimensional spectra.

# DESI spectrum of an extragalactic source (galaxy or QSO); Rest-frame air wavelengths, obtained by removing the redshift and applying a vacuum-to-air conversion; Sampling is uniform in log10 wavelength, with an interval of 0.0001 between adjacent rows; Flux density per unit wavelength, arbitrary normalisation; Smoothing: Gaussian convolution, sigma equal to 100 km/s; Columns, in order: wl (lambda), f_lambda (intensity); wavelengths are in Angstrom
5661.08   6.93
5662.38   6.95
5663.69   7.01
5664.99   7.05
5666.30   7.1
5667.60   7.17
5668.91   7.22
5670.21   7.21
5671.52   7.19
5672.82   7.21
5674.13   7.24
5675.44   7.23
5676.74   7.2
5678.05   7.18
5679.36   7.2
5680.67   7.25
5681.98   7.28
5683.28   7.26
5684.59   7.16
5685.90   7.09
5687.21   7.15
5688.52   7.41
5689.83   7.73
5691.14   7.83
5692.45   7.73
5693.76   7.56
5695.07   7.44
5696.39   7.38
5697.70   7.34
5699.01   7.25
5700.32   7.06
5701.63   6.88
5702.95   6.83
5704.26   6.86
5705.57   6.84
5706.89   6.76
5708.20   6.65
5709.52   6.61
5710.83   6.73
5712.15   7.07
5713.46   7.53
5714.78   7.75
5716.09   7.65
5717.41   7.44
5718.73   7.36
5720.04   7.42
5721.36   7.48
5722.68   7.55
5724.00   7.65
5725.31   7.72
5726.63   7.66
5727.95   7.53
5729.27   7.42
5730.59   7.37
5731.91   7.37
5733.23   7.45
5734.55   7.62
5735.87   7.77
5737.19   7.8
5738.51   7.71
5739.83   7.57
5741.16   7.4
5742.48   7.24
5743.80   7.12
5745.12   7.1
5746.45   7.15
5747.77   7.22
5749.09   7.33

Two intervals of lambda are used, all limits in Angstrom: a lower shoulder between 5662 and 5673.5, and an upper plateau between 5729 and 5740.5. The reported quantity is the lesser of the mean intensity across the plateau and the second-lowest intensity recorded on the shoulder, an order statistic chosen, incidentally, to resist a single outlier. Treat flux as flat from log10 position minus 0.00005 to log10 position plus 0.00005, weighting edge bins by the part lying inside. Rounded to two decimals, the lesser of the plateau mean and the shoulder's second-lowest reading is 7.01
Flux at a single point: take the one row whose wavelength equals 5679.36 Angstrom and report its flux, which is 7.2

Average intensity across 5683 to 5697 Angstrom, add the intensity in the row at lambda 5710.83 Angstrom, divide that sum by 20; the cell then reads 0.708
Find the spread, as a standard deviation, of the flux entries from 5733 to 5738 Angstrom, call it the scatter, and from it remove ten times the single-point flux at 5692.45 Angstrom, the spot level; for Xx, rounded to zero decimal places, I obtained -77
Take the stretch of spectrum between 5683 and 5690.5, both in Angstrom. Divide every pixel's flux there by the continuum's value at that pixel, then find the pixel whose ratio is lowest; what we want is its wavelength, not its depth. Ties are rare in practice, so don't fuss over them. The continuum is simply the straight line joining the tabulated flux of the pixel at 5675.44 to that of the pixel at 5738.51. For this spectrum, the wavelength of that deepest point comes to 5685.90 Angstrom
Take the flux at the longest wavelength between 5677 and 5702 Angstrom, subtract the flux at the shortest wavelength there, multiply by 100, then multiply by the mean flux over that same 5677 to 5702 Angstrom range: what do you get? -220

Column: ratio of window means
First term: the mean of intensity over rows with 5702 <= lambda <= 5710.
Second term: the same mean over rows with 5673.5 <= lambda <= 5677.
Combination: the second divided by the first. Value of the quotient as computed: 1.07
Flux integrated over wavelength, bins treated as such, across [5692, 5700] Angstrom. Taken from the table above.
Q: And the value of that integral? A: 59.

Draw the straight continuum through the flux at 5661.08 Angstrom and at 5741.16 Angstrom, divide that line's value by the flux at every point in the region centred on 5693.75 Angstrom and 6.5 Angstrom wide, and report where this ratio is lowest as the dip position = 5691.14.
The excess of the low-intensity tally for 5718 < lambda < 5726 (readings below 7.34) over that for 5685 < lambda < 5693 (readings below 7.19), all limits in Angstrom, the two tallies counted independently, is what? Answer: -2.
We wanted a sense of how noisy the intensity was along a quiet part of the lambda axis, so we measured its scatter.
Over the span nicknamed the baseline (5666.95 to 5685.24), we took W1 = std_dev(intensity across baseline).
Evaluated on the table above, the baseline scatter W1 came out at 0.03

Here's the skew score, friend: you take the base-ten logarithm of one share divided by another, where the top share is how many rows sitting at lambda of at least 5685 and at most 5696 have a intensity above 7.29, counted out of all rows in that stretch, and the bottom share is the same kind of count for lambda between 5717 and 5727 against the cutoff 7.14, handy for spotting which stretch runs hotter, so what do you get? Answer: -0.12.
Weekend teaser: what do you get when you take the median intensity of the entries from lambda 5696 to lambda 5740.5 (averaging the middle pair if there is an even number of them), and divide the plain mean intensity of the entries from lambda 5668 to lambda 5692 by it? 0.981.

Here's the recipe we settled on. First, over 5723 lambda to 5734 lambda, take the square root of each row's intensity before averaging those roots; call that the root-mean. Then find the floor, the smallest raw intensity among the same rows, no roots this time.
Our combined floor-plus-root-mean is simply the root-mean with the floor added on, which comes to 10.1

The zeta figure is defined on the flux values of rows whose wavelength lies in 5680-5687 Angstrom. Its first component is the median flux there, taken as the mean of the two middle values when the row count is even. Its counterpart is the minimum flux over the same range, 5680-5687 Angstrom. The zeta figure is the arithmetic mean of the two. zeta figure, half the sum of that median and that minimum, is 7.17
